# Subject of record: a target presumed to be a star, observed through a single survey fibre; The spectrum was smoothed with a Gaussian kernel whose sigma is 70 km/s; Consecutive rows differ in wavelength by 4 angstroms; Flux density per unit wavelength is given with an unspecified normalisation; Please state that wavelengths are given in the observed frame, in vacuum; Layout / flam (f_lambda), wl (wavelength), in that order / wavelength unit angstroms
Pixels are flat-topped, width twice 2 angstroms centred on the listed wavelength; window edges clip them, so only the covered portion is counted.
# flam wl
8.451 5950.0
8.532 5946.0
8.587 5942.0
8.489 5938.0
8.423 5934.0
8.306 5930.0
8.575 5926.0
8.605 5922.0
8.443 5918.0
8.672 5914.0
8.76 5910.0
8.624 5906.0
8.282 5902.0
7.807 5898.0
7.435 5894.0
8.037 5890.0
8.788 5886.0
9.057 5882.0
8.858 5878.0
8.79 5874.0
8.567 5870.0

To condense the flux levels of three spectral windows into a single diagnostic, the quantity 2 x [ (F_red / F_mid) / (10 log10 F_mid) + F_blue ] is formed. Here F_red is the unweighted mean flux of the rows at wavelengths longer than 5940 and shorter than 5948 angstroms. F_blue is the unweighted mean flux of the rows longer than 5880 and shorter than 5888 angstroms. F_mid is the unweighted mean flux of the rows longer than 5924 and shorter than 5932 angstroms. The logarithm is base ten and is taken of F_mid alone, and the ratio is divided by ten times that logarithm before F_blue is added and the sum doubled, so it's 18.1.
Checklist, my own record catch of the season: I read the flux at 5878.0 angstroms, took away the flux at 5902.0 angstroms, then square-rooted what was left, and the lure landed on 0.76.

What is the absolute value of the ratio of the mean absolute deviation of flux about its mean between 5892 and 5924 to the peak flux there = 0.042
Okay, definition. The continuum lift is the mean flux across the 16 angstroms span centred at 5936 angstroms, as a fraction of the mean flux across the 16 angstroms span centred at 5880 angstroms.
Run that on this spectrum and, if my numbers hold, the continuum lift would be 0.95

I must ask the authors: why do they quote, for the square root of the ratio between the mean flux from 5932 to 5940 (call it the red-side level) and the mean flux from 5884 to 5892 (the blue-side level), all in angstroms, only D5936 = 1.003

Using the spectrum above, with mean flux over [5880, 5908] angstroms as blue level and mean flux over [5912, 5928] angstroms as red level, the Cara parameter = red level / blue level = 1.03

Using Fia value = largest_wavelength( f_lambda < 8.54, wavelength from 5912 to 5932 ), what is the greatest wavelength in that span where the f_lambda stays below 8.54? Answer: 5930.0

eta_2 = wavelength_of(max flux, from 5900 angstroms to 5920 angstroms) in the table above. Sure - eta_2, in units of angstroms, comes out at 5910.0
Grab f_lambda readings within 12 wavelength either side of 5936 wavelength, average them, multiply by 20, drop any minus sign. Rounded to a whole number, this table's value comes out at 170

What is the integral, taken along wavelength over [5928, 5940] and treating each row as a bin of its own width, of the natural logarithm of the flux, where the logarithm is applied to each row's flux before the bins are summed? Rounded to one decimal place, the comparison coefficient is 25.5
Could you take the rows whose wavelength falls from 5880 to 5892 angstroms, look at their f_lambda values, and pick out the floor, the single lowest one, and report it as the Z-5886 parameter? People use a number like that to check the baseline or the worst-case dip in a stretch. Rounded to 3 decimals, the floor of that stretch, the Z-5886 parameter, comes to 8.037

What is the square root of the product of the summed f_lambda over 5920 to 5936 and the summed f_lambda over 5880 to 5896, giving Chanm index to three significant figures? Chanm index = 33.6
